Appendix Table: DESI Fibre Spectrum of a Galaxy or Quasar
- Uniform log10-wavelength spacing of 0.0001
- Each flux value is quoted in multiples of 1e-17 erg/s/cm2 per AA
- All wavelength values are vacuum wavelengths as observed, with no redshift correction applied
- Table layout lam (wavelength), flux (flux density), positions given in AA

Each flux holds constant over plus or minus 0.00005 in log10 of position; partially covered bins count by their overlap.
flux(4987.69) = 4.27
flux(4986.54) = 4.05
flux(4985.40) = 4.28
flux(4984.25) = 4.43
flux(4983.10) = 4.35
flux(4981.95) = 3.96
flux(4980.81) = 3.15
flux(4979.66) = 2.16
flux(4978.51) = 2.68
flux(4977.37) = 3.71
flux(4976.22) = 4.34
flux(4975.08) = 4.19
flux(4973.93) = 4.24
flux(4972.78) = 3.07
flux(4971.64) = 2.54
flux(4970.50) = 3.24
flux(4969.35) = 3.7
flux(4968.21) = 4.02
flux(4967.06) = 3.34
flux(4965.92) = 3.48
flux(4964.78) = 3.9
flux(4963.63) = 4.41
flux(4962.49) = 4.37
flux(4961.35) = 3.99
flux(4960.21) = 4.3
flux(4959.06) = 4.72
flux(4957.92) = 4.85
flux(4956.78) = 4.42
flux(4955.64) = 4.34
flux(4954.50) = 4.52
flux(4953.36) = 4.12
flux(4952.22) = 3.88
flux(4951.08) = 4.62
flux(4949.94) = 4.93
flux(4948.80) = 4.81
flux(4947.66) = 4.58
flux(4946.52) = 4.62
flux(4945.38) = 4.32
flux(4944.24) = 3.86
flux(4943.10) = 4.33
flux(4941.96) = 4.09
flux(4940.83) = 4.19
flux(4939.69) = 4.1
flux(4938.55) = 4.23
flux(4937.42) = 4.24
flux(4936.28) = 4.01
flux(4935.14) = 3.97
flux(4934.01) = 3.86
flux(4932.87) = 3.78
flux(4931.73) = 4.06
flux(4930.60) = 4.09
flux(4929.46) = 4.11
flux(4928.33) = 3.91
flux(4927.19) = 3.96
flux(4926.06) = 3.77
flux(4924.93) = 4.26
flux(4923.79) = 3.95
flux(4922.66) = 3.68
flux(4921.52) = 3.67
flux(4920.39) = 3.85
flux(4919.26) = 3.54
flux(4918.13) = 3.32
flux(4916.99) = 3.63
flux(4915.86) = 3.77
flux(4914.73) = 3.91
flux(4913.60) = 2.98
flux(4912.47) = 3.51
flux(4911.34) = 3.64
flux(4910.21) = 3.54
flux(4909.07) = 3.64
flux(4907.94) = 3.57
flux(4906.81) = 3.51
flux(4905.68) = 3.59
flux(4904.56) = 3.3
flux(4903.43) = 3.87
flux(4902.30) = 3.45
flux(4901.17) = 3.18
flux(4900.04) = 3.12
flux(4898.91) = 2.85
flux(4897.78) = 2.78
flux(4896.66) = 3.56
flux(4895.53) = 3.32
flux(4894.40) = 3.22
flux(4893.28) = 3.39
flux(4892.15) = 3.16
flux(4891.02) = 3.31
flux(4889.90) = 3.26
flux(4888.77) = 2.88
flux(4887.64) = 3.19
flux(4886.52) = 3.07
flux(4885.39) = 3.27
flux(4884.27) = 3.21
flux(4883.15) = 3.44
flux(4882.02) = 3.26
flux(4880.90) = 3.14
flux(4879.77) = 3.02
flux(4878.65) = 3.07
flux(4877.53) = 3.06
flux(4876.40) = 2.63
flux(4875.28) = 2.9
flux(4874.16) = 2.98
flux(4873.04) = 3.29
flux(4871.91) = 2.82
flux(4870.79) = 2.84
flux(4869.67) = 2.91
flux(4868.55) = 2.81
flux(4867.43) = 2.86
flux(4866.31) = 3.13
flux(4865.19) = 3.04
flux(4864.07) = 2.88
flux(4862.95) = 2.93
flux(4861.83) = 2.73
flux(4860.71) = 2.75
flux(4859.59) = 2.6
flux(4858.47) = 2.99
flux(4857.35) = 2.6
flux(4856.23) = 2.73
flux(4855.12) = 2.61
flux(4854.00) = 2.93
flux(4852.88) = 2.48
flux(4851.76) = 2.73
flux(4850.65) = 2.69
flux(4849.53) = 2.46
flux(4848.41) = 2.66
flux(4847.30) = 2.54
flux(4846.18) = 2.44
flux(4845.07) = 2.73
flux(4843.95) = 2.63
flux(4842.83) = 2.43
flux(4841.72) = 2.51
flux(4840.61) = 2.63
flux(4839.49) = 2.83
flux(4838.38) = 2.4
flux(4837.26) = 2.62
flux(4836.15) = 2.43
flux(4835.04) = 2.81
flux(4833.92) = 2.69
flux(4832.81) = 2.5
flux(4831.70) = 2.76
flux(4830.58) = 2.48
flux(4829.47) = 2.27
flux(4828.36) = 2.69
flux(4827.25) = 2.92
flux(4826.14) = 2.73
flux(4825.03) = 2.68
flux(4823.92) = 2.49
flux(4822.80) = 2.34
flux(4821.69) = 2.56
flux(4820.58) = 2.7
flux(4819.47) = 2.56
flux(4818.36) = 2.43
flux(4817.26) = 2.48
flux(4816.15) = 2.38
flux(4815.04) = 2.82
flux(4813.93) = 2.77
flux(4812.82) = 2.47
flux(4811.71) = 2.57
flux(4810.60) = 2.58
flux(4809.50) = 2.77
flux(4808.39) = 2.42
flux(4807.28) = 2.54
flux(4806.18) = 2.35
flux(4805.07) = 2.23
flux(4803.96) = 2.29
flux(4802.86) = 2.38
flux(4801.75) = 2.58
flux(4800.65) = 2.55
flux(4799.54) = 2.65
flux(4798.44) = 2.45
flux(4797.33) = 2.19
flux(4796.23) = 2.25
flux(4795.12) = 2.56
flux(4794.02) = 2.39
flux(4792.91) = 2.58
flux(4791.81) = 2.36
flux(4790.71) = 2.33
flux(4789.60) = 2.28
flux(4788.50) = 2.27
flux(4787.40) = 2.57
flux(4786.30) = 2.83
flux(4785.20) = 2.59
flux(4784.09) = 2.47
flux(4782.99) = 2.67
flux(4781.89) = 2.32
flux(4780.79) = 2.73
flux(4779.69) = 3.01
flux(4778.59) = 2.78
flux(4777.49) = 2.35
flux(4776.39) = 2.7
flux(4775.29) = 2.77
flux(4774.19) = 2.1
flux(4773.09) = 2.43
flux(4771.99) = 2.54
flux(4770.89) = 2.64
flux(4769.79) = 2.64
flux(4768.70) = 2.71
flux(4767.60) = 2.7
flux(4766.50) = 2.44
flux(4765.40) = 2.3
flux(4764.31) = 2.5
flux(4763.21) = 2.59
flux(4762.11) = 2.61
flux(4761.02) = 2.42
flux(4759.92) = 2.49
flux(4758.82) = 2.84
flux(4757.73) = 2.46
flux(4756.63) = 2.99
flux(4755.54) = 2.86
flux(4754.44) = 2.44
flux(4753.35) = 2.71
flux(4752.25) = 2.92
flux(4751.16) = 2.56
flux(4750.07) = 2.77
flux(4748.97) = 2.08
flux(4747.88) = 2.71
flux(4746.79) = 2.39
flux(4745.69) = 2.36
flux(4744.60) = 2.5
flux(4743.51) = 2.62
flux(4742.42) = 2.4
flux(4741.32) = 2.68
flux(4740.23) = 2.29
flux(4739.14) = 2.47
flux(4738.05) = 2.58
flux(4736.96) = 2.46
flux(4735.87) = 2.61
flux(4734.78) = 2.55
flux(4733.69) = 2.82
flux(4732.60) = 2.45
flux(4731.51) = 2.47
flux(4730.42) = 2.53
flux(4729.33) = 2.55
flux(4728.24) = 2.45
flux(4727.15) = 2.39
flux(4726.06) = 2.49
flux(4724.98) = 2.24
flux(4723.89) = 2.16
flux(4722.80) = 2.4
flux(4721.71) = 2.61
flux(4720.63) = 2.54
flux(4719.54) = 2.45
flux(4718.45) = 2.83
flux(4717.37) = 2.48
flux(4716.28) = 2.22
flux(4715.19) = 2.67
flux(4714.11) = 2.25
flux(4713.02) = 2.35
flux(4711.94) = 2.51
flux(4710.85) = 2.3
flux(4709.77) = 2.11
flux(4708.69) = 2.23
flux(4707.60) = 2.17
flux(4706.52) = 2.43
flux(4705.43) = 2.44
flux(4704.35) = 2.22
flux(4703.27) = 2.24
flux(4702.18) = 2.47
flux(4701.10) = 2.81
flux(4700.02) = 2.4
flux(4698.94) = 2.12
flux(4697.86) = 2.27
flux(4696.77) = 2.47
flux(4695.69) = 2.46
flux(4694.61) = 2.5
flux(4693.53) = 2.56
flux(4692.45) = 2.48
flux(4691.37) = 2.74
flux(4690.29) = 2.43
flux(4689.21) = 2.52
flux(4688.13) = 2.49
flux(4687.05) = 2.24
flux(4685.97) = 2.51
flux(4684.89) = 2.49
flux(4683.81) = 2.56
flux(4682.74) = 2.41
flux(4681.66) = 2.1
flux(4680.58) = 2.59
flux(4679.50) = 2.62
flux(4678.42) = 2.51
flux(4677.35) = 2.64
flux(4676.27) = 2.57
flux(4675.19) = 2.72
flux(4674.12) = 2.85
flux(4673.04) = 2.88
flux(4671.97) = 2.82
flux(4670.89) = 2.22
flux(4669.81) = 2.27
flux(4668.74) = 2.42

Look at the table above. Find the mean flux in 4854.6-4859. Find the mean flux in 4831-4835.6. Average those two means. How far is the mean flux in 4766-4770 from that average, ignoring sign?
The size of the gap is 0.1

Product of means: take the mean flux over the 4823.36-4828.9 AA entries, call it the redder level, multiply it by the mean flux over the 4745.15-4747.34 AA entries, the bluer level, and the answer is 6.4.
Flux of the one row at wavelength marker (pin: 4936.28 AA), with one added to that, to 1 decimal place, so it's 5.0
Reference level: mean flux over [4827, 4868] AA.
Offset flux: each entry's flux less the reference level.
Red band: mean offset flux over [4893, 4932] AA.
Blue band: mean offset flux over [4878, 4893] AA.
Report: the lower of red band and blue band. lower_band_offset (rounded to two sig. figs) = 0.50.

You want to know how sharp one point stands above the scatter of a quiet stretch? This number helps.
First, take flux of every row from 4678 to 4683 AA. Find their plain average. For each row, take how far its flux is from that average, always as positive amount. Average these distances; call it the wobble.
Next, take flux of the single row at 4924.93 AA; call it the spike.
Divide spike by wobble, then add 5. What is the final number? 32.9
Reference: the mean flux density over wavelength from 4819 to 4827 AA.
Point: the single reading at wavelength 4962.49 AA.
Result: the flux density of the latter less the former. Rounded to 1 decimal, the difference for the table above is 1.8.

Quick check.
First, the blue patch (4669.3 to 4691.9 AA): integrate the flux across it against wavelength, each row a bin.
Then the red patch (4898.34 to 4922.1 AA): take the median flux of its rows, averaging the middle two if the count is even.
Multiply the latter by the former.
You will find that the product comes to 203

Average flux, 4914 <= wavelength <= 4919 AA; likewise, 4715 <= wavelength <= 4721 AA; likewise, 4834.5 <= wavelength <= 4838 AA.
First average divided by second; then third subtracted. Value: -1.2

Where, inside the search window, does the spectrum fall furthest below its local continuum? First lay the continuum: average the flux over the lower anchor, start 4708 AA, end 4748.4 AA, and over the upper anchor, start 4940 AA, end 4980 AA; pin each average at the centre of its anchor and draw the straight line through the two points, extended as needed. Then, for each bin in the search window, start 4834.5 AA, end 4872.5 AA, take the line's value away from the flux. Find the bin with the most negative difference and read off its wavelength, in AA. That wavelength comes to 4852.88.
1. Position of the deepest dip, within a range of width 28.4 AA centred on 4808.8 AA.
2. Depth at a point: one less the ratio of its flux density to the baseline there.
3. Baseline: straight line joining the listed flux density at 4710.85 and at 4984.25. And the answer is 4805.07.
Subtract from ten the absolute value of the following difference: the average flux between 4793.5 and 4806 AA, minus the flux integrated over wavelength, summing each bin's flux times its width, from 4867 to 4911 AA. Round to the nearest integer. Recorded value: -128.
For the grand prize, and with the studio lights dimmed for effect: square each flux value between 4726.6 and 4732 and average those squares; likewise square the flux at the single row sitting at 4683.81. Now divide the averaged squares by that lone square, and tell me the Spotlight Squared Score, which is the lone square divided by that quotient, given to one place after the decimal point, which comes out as 7.0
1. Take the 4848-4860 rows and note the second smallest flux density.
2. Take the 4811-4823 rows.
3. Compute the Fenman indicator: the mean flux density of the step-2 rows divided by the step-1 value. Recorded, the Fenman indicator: 1.03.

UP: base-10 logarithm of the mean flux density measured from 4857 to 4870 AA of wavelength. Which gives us 0.46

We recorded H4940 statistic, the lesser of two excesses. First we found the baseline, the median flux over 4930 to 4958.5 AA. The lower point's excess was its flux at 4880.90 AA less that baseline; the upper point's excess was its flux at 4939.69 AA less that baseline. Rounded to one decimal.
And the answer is -1.1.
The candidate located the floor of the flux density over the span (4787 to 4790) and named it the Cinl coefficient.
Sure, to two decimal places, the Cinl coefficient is 2.27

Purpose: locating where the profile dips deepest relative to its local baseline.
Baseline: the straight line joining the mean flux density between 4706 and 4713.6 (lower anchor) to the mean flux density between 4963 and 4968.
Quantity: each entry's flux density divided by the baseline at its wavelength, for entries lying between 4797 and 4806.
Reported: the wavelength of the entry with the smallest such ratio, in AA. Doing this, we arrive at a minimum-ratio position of 4797.33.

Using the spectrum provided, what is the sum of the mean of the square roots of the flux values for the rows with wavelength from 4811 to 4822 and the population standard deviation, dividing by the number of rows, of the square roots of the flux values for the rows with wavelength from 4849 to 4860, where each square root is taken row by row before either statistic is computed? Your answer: 1.654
